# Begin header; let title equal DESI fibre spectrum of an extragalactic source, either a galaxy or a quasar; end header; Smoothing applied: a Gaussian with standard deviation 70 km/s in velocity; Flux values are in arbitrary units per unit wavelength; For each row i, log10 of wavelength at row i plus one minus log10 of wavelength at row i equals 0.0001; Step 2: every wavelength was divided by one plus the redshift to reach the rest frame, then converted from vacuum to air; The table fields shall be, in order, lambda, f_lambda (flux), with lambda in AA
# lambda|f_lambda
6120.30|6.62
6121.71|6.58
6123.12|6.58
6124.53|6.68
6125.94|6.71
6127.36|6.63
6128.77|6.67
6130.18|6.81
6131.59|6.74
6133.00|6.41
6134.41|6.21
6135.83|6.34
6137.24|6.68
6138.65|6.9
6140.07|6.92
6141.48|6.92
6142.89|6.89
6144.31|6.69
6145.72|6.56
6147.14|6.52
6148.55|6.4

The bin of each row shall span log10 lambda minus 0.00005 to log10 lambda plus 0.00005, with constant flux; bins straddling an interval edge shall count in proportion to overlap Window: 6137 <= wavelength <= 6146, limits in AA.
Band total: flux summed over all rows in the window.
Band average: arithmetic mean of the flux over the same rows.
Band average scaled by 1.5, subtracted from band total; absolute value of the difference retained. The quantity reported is 37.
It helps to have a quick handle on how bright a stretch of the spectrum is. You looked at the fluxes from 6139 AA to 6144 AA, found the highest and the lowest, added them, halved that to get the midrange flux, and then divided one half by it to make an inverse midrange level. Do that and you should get 0.0724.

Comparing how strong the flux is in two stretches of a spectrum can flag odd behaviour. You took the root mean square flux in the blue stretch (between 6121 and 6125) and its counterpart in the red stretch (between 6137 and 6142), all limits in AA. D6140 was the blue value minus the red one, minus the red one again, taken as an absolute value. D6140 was 7.10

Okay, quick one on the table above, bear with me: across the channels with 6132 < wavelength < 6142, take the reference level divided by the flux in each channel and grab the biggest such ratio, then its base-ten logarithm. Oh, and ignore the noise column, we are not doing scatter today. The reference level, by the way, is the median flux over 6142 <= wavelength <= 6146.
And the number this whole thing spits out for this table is 0.032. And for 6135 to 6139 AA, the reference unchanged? 0.023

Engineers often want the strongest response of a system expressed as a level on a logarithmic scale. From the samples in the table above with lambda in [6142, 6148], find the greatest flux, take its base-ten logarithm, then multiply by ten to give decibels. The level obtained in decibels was 8.38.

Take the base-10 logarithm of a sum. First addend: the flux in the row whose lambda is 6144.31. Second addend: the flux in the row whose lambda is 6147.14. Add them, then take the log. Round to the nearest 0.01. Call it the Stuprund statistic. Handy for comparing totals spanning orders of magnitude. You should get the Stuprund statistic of 1.12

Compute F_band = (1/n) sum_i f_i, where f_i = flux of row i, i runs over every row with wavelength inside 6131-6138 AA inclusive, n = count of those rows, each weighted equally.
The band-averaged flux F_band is 6.48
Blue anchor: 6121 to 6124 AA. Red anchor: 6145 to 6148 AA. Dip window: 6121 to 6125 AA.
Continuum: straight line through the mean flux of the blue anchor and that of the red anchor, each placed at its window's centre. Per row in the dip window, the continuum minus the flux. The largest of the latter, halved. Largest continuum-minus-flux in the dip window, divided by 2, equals 0.00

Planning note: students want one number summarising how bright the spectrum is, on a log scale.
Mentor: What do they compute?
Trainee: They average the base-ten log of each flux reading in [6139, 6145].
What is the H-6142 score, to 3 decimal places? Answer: 0.836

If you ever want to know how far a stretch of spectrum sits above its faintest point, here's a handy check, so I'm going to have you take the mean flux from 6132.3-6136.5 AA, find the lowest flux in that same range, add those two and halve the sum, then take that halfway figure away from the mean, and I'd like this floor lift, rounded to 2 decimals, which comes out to 0.05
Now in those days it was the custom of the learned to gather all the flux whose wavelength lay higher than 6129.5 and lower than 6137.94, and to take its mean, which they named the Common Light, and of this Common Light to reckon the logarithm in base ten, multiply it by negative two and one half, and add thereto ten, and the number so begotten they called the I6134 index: 7.96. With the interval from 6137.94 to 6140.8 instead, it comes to 7.90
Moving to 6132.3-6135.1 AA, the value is 8.00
